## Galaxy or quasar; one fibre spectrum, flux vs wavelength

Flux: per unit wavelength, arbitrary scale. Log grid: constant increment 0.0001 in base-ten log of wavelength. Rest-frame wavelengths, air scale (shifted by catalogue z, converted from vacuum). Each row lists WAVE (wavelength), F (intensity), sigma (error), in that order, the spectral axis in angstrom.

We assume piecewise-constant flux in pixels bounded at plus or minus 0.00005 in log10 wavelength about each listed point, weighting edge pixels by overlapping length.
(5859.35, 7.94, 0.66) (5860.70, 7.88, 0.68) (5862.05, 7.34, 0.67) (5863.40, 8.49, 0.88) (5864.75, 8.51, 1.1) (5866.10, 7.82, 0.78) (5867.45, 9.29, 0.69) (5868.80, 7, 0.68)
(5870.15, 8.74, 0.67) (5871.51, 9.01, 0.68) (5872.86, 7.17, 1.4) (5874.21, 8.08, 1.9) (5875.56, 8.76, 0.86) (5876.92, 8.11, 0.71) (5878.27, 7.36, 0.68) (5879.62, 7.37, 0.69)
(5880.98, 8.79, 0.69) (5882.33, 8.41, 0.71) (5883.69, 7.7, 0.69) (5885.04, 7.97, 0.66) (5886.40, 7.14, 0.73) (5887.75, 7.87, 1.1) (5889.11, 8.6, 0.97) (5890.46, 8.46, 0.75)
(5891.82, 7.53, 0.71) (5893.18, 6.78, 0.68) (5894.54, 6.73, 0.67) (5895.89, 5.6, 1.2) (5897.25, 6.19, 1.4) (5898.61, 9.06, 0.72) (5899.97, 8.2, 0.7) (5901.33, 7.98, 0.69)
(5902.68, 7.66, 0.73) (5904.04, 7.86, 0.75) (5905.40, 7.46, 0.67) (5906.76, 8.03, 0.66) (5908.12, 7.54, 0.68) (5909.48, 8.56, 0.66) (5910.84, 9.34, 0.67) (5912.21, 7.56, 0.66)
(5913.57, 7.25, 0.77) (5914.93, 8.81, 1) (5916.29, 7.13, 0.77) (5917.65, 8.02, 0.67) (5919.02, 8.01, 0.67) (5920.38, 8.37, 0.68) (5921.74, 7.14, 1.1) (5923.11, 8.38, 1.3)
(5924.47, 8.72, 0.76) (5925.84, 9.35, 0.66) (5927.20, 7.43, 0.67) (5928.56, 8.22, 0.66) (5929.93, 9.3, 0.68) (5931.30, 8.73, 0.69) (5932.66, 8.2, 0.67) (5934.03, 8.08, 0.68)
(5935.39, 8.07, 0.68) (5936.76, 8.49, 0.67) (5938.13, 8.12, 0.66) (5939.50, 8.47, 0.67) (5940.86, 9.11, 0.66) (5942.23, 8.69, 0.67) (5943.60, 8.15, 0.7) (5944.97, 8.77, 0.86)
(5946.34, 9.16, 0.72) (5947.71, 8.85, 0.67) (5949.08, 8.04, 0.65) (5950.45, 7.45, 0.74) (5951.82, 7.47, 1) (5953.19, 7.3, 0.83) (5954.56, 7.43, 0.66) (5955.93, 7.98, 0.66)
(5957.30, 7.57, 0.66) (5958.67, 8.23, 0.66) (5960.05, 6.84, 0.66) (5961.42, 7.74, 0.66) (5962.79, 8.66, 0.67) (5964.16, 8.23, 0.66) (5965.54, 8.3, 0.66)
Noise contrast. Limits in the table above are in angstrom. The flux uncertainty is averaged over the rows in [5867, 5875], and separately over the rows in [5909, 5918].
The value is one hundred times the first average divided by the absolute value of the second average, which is 135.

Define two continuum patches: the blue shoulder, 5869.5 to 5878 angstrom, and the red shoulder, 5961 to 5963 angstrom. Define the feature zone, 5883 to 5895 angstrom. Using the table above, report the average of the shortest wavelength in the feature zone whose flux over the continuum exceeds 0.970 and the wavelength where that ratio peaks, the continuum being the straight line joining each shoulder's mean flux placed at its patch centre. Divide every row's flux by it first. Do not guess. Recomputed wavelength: 5889.1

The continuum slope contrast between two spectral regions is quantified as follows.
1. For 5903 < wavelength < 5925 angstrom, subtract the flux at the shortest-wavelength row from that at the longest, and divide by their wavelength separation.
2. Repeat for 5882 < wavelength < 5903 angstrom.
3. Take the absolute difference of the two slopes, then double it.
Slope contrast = 0.16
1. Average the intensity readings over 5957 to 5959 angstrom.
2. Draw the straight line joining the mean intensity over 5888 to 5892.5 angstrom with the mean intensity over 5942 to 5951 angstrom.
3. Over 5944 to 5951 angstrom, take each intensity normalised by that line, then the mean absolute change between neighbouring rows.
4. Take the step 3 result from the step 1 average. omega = 7.8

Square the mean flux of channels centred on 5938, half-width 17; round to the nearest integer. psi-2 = 69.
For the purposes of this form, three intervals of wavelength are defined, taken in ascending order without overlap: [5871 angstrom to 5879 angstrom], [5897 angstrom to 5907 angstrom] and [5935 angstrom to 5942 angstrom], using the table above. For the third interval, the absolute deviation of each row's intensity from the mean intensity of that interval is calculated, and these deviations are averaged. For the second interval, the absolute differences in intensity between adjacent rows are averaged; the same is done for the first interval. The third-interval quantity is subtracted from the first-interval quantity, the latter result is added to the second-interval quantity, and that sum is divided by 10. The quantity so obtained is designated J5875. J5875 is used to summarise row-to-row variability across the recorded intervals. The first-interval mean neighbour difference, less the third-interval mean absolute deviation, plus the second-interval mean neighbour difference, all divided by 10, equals 0.15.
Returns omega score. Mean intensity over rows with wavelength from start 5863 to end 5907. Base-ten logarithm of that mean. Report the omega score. 0.896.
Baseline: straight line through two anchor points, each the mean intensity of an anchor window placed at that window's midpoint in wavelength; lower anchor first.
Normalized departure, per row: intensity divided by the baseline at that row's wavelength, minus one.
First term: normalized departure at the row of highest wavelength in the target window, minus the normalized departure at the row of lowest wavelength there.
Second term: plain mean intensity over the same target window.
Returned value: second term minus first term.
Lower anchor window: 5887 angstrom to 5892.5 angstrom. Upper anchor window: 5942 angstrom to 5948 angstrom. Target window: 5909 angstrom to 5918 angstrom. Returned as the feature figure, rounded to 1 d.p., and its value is 8.2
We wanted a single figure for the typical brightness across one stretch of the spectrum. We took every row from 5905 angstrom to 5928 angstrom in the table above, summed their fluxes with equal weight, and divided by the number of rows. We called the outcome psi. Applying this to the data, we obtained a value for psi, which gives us 8.1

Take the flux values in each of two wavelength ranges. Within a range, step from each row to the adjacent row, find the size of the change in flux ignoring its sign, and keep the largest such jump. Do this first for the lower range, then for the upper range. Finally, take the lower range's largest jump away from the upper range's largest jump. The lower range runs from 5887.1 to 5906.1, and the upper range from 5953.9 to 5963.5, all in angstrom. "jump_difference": -1.5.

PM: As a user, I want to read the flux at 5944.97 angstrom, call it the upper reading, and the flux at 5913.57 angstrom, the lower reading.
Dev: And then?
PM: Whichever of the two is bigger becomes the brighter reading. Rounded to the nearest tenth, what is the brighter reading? 8.8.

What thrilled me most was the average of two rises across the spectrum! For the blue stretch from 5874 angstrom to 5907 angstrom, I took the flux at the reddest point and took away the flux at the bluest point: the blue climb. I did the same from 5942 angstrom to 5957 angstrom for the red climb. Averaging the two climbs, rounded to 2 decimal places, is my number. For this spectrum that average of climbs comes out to -0.38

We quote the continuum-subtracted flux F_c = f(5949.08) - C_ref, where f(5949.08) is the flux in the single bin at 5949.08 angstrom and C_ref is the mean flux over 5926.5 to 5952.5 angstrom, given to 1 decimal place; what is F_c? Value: -0.3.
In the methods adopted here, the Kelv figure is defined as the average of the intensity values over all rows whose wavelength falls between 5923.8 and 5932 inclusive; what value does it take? 8.62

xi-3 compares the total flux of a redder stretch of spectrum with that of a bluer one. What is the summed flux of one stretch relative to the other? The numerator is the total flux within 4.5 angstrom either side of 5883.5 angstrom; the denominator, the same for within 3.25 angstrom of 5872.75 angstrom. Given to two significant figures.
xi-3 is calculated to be 1.3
